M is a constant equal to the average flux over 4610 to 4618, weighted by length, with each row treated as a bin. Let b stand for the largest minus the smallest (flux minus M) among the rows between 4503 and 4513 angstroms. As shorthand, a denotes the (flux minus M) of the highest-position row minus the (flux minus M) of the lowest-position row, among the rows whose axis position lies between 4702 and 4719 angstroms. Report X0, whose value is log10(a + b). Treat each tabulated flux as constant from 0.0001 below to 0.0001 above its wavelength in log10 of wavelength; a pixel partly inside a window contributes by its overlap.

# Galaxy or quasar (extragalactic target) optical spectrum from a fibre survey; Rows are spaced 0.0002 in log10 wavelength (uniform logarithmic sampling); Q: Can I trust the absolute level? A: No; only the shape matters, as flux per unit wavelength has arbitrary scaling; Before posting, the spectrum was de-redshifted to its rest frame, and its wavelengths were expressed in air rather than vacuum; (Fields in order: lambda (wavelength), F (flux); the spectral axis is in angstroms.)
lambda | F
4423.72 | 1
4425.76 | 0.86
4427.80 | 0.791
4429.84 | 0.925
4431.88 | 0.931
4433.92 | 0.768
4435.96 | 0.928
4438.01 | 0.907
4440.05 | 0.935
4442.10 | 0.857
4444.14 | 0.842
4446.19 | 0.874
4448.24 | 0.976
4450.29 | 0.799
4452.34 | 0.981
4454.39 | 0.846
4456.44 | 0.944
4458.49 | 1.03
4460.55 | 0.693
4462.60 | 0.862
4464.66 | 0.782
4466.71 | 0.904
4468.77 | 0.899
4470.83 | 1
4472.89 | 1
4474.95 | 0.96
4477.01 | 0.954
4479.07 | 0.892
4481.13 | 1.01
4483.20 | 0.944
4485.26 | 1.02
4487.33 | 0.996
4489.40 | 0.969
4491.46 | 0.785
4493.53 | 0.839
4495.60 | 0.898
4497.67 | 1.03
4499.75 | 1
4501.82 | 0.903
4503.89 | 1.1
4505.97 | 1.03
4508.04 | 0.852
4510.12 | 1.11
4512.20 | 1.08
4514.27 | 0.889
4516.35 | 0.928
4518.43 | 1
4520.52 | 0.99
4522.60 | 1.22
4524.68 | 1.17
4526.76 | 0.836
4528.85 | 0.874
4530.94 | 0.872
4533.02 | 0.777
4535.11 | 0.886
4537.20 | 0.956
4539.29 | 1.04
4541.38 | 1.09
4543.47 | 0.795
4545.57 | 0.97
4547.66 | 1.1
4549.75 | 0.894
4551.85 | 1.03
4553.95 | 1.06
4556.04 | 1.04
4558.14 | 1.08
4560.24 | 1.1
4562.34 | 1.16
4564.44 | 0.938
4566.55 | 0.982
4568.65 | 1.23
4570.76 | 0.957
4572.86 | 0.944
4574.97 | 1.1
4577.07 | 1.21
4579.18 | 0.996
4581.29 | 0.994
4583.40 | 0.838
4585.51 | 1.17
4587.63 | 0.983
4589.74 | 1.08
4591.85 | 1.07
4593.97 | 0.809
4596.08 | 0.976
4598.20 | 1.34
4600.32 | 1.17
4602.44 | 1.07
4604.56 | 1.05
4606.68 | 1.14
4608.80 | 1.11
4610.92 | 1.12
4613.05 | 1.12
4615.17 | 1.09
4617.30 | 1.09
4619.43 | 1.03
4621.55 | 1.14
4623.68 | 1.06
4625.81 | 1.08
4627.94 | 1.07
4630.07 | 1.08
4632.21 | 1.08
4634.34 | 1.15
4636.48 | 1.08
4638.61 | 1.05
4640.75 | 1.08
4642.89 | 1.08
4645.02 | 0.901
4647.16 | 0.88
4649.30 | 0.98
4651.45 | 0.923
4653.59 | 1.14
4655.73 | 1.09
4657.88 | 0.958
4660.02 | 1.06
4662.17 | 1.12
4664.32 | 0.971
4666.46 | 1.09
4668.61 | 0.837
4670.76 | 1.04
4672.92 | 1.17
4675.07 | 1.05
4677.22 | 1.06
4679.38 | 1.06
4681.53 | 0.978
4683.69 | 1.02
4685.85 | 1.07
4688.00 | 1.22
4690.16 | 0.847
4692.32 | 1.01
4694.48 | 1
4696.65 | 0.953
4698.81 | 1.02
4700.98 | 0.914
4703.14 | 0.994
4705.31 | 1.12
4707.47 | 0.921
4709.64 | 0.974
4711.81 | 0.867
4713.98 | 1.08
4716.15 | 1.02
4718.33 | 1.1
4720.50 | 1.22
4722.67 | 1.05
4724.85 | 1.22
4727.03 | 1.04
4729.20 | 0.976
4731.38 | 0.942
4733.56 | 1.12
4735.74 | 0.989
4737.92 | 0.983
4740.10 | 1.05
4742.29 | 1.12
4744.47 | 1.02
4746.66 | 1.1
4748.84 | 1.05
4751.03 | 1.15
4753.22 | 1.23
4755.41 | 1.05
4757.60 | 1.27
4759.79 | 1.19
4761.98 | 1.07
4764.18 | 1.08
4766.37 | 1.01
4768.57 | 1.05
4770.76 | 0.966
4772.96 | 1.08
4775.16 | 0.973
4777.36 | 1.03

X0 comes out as -0.4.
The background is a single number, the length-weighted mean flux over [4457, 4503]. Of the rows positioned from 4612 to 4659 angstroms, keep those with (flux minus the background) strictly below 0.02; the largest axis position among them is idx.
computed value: 4651.45 angstroms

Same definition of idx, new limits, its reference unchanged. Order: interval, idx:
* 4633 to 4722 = 4711.81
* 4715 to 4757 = 4731.38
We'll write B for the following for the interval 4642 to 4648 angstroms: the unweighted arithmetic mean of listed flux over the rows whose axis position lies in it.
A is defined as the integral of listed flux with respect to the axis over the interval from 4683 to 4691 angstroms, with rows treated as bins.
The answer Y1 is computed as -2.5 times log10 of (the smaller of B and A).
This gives 0.05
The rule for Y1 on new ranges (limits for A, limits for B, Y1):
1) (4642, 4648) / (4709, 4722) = -0.05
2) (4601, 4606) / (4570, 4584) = -0.01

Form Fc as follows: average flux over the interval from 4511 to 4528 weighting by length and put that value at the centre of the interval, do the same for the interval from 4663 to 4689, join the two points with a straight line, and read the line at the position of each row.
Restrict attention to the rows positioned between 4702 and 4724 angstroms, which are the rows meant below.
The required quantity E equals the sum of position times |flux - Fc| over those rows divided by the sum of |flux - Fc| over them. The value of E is 4712.2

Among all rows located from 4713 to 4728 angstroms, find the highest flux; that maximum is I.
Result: 1.22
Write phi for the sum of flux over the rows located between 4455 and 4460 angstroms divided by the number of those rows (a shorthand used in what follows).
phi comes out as 0.99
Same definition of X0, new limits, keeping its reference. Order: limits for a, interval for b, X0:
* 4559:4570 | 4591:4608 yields -0.2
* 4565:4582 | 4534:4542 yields -0.7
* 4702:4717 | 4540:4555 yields -0.5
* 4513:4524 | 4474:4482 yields -0.3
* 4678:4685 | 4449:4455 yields -0.8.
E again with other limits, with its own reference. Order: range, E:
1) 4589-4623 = 4603.4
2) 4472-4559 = 4518.6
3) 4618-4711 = 4668.5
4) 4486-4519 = 4502.3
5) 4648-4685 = 4663.9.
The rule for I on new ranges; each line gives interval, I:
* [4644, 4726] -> 1.22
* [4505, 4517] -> 1.11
